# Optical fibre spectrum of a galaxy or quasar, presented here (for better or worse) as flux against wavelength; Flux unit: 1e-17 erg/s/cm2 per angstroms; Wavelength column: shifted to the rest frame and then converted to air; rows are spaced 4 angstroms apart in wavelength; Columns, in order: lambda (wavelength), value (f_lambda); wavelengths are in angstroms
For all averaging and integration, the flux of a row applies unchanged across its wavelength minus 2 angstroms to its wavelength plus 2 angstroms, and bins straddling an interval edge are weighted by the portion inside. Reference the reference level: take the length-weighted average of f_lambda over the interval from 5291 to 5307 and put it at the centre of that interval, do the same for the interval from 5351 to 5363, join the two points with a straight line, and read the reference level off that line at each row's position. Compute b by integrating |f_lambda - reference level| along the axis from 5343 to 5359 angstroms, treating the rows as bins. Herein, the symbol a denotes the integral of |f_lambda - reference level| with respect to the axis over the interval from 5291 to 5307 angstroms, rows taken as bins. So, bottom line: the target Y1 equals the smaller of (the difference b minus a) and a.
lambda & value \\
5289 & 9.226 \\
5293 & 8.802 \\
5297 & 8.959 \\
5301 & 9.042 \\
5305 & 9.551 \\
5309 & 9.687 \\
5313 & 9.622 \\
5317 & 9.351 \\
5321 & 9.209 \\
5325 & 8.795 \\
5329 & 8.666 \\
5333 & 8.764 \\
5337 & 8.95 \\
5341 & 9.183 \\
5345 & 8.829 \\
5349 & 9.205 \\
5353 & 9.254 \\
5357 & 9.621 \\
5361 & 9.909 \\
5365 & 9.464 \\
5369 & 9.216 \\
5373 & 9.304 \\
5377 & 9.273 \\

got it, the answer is 1.97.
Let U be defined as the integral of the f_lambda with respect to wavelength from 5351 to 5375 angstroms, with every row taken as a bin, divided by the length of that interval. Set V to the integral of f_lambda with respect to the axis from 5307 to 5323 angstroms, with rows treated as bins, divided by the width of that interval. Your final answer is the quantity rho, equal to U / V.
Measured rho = 1.00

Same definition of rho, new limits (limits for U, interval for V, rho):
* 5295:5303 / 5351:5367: 0.94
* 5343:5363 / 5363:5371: 1.00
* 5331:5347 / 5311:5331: 0.98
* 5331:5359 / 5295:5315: 0.97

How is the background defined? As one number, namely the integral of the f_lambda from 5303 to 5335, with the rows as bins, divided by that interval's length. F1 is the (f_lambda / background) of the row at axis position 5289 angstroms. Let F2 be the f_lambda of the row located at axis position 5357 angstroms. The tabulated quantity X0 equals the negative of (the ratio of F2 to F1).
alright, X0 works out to -9.60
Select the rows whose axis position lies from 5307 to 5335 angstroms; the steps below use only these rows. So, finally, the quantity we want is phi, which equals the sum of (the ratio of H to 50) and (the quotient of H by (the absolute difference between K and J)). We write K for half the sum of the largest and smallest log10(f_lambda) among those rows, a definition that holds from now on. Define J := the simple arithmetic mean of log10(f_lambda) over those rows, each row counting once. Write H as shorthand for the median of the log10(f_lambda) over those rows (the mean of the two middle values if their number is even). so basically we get 1422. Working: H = 0.964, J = 0.961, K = 0.962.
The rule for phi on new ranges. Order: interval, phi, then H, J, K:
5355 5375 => 379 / 0.976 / 0.978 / 0.980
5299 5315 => 188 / 0.982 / 0.976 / 0.971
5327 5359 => 261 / 0.957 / 0.957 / 0.961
